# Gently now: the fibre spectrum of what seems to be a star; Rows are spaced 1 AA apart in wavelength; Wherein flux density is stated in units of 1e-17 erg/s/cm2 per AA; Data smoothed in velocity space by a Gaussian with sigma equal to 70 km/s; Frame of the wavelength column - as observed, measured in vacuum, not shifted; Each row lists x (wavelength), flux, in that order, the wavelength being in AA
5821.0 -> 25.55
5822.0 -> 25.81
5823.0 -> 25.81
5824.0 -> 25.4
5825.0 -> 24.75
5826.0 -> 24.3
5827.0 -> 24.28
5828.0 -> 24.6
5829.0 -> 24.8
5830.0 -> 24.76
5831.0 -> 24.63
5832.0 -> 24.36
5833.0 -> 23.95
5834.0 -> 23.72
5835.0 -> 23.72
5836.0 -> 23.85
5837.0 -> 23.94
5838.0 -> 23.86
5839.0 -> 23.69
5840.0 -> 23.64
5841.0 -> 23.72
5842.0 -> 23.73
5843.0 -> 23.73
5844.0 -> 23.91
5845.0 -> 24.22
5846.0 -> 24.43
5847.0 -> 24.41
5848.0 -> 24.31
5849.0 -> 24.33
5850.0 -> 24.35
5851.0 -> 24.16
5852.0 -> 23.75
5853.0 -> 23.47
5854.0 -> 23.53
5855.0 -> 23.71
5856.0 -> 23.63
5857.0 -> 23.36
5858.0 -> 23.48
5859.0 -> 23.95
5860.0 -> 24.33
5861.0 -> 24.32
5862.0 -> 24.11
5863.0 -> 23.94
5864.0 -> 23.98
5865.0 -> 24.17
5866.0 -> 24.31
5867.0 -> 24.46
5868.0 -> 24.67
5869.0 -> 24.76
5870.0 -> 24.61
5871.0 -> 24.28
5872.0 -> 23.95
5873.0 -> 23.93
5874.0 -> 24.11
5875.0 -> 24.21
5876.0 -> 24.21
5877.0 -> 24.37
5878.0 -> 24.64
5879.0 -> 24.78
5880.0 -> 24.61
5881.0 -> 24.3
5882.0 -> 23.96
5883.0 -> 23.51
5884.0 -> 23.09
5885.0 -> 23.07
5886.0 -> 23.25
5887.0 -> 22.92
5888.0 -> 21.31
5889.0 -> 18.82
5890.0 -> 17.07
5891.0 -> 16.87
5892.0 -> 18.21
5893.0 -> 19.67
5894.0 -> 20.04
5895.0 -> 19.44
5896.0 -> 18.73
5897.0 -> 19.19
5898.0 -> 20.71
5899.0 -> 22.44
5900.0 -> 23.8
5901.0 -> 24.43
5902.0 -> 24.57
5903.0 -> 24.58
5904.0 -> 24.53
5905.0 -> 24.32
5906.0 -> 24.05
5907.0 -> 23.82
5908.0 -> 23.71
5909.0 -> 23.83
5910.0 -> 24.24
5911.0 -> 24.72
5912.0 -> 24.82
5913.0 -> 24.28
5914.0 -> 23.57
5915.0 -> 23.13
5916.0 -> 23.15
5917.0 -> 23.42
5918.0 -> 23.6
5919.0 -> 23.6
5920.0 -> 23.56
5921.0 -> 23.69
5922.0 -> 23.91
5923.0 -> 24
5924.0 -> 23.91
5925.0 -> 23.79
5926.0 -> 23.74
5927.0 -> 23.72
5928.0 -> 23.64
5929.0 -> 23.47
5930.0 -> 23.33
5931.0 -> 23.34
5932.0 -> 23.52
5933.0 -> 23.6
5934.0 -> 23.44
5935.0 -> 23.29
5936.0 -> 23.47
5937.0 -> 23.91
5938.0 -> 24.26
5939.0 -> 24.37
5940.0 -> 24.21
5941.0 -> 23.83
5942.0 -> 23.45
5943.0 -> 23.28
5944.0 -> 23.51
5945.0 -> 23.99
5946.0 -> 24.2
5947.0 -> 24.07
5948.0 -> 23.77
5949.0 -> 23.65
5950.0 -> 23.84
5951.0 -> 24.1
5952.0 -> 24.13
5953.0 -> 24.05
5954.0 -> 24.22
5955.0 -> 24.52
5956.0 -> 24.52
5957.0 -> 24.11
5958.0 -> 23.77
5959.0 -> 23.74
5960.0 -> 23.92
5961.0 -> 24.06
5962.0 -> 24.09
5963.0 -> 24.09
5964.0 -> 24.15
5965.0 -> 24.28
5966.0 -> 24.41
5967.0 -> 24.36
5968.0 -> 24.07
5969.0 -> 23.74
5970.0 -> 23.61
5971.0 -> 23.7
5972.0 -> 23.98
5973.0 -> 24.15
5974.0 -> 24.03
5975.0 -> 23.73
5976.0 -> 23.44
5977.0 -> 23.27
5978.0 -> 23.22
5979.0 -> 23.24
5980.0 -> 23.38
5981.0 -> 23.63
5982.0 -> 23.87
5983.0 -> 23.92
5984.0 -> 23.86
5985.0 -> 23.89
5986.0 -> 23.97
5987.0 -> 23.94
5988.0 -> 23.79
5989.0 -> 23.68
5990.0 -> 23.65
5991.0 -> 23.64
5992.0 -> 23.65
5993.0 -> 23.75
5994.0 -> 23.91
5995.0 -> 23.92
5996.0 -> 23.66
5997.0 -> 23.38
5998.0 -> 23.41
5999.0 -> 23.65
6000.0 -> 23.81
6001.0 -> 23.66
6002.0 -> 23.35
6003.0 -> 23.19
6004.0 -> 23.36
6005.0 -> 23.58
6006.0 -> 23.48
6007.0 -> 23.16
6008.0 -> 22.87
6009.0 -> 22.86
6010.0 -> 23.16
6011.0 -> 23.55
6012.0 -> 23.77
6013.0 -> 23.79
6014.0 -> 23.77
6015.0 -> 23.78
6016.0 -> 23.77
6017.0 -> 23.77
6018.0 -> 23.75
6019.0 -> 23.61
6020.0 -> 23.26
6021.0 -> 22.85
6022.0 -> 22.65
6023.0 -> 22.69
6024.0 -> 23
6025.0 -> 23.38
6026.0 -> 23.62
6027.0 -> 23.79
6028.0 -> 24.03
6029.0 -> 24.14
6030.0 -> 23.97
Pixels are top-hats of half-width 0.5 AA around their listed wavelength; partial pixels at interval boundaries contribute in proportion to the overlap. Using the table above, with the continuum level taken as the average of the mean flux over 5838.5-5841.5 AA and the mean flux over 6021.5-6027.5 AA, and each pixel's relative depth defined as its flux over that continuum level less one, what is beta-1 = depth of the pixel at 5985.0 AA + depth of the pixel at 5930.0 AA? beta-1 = 0.015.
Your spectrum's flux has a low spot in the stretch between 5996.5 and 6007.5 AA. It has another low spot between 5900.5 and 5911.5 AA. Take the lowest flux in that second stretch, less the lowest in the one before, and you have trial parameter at 0.55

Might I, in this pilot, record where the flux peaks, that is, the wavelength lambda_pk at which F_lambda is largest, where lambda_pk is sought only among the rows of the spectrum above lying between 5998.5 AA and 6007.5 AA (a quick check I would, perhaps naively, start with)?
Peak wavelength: 6000.0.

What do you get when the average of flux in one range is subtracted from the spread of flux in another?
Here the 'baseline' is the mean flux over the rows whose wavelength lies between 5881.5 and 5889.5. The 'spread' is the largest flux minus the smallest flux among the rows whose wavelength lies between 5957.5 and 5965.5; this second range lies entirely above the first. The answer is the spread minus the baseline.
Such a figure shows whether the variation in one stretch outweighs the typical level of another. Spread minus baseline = -22.0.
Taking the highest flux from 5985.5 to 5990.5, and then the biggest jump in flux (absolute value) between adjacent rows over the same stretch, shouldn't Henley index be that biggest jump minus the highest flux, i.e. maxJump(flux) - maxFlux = -23.8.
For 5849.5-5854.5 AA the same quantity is -23.9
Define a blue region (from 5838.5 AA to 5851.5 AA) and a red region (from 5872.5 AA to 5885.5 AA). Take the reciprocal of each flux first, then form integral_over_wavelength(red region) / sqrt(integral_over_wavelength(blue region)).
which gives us 0.735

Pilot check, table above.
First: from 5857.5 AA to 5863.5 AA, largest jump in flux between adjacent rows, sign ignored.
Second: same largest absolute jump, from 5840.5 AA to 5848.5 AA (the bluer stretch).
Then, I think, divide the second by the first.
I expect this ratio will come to 0.7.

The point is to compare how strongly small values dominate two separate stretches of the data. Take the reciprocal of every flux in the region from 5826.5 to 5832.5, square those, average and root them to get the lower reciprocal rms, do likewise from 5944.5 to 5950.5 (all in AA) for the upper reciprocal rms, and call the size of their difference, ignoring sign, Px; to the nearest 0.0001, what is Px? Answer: 0.0011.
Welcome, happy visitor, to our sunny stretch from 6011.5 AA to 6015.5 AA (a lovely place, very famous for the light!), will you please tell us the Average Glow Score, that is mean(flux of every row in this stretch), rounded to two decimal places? 23.78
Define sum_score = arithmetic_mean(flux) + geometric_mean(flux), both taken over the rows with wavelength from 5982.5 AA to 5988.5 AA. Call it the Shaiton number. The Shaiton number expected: 47.8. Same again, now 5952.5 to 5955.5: 48.5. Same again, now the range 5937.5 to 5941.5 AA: 48.3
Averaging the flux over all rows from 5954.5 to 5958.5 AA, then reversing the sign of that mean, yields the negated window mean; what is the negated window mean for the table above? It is -24.2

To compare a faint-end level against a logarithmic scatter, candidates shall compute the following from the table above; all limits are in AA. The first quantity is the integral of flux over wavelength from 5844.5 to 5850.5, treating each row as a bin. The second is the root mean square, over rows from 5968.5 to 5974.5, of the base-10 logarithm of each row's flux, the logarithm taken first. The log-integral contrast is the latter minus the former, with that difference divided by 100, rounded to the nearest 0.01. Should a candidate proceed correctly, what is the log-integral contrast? -1.45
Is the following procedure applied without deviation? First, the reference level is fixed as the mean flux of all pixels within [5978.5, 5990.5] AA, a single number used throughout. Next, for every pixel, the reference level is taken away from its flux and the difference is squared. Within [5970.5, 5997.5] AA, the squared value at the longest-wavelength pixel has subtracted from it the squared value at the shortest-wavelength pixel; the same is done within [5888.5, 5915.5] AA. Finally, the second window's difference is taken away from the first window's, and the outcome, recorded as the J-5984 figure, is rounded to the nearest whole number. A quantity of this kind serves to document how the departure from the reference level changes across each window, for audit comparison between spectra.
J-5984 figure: 24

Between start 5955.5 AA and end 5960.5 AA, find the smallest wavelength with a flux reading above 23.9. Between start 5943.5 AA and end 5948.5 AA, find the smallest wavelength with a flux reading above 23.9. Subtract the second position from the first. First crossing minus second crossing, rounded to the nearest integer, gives 11 AA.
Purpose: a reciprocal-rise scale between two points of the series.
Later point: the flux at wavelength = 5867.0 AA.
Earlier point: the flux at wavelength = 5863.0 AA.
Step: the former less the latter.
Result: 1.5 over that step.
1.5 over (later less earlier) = 3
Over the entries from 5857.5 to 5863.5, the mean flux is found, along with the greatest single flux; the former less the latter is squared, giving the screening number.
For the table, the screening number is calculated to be 0.10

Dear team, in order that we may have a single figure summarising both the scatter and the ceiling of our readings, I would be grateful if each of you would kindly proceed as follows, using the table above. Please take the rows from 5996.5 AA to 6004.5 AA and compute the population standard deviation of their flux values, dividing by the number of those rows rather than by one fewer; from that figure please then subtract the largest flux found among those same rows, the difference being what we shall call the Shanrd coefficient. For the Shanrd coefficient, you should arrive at -23.6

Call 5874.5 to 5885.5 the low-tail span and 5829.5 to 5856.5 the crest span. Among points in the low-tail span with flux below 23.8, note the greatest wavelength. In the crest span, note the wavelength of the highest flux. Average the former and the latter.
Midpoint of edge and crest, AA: 5857.5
